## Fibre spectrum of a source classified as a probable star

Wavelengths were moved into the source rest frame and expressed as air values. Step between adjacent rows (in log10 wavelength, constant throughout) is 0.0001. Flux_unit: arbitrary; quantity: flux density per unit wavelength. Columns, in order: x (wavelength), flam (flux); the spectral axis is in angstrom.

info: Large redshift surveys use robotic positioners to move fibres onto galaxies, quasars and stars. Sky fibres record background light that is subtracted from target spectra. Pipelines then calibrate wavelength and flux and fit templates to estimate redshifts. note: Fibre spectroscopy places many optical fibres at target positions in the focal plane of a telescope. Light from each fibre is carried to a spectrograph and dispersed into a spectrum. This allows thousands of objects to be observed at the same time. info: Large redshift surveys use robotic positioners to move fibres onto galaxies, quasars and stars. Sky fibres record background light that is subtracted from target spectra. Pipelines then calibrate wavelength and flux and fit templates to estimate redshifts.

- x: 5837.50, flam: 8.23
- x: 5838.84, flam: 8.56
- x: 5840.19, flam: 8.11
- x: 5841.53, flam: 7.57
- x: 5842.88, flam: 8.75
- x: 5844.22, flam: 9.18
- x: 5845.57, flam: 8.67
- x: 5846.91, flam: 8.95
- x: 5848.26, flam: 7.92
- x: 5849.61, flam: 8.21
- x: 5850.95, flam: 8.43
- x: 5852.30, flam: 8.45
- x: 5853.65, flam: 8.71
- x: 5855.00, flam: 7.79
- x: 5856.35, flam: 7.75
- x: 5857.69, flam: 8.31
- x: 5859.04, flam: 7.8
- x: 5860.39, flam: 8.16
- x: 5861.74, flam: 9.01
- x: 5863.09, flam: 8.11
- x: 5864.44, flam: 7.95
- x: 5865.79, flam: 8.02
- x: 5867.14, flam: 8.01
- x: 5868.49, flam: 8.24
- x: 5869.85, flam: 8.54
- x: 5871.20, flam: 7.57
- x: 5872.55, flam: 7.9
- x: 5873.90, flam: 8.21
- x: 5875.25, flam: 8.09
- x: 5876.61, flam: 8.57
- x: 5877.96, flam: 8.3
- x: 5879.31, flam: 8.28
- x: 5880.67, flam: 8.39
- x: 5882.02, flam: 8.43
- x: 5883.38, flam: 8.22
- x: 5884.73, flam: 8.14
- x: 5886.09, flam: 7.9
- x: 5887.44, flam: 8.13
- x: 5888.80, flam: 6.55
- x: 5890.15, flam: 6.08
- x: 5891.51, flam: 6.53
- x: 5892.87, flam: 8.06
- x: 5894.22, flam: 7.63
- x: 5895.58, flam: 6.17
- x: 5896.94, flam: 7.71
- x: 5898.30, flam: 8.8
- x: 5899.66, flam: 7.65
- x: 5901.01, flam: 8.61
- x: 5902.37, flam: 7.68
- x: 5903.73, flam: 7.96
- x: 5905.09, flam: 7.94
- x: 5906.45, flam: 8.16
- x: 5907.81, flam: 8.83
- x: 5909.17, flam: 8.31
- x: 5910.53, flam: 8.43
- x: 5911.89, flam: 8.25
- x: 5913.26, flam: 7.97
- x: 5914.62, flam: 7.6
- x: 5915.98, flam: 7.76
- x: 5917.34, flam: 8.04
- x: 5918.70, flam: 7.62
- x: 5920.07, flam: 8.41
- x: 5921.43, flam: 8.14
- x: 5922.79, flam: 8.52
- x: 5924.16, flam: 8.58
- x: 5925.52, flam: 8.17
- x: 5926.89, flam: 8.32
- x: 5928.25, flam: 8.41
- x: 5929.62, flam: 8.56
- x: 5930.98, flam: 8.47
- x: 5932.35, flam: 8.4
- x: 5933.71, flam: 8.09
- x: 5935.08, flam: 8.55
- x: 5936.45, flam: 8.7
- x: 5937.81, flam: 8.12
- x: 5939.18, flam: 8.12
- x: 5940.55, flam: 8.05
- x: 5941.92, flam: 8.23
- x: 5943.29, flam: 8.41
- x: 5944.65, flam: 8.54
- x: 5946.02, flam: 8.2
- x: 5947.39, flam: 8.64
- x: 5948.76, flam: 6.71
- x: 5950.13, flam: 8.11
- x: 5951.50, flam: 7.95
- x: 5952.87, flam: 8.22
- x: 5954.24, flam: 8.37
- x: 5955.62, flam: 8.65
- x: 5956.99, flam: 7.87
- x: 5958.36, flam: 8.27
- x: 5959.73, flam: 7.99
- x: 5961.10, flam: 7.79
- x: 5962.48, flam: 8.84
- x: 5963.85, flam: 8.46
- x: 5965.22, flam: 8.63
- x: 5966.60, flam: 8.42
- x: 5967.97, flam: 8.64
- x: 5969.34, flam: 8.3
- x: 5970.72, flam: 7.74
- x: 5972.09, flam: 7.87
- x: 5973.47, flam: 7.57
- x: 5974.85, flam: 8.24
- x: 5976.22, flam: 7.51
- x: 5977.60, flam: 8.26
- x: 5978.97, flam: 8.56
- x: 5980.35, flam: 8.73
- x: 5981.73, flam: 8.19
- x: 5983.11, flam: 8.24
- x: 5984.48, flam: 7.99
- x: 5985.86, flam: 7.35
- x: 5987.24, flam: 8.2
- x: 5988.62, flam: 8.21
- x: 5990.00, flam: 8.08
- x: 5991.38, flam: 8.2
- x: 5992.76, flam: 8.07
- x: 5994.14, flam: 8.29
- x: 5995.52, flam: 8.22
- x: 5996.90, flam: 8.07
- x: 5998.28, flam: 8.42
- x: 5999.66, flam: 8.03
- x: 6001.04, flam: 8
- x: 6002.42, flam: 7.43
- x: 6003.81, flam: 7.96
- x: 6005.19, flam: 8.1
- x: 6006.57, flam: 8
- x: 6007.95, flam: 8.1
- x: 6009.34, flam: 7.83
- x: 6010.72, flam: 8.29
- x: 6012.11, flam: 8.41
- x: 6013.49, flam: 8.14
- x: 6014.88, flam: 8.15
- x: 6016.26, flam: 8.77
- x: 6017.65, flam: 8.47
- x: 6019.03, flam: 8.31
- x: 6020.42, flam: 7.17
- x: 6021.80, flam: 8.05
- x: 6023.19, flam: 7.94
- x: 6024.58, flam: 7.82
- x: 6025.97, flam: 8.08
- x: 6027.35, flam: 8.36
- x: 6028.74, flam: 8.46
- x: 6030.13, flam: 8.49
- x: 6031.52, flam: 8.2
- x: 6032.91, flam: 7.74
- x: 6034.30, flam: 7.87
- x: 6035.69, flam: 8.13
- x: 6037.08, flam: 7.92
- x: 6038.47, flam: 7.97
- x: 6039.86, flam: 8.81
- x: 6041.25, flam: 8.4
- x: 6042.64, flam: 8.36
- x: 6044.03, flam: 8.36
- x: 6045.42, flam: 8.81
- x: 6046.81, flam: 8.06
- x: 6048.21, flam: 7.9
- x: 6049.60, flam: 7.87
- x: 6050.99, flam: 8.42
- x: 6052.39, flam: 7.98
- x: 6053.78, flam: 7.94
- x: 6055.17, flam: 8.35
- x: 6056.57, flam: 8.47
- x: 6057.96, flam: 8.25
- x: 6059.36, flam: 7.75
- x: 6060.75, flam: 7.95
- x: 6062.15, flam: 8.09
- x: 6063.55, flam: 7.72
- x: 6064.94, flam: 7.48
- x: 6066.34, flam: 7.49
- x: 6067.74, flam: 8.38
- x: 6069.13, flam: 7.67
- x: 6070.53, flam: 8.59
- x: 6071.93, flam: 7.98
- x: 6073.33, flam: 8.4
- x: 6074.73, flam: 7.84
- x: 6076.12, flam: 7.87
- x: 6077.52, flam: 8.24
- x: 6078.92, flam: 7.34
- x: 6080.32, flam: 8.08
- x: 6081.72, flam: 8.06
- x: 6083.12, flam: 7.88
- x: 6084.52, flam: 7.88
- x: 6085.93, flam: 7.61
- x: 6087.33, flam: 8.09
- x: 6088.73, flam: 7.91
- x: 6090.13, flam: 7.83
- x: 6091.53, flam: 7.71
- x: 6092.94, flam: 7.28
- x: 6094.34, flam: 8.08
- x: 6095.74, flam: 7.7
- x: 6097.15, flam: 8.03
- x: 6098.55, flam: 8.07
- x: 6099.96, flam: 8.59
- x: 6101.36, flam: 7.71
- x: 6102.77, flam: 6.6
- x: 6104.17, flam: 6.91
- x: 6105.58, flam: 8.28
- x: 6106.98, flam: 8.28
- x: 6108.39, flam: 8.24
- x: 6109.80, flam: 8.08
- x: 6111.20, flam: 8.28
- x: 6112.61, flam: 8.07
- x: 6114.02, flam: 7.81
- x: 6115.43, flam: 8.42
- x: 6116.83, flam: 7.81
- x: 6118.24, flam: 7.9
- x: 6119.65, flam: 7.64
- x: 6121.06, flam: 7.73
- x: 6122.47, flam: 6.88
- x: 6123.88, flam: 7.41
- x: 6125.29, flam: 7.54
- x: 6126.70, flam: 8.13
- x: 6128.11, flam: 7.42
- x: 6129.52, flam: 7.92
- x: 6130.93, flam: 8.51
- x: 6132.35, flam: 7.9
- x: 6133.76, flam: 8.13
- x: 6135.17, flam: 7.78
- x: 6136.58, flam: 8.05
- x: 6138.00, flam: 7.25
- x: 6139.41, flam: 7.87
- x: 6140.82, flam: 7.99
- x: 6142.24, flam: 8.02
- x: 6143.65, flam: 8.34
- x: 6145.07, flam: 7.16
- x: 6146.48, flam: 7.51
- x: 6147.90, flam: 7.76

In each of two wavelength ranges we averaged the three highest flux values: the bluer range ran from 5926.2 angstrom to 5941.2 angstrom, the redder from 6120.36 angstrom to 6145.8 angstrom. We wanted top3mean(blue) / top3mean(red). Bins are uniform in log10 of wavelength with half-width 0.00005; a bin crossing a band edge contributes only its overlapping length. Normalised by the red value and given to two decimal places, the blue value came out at 1.03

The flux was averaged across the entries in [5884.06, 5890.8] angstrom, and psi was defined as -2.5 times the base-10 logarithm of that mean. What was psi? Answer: -2.17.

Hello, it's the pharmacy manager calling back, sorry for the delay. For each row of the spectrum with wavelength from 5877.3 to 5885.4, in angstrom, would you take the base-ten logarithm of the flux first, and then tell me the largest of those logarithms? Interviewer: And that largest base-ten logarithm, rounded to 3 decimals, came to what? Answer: 0.926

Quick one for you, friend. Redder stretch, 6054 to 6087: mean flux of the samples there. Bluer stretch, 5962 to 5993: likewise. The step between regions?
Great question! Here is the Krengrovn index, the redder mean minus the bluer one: -0.2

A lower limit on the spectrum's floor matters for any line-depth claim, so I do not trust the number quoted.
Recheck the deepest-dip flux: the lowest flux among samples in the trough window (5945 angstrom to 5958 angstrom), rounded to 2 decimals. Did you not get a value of 6.71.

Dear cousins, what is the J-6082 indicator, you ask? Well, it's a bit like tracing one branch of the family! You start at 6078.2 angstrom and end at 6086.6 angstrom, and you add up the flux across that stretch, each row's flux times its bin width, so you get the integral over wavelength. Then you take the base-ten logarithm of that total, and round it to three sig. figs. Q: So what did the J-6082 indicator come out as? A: 1.82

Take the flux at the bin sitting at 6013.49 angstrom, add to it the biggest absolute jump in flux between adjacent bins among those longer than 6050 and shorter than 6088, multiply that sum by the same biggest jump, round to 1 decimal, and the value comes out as 8.3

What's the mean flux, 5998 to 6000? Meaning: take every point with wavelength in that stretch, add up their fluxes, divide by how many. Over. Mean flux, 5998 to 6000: 8.22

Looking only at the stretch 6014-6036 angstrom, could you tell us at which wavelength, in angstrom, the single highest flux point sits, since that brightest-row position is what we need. 6016.26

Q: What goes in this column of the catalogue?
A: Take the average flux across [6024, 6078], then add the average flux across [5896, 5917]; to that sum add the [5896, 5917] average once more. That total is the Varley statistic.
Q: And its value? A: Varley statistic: 24.3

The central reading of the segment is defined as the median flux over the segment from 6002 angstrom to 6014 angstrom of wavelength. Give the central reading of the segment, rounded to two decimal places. 8.10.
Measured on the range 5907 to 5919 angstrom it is 8.04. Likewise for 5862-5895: 8.10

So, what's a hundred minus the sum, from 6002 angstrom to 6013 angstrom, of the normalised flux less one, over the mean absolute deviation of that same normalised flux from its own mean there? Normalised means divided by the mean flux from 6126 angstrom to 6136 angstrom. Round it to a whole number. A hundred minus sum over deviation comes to 98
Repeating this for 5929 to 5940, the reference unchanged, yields 84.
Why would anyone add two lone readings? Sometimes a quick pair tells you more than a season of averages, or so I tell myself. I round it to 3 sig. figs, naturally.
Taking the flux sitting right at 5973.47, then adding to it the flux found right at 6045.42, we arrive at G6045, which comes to 16.4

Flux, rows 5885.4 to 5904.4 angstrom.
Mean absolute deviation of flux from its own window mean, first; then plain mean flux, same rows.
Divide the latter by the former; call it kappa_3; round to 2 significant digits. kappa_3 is 11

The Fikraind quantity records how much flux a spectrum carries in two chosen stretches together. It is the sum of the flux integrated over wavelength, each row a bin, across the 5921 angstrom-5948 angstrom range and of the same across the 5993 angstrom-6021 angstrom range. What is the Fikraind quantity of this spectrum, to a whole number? 453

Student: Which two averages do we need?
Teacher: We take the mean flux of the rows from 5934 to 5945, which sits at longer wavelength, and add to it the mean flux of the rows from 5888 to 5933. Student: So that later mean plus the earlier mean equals 16.3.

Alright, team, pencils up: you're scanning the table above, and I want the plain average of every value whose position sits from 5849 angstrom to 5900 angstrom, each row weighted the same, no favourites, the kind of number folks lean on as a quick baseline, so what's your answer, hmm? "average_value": 7.97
